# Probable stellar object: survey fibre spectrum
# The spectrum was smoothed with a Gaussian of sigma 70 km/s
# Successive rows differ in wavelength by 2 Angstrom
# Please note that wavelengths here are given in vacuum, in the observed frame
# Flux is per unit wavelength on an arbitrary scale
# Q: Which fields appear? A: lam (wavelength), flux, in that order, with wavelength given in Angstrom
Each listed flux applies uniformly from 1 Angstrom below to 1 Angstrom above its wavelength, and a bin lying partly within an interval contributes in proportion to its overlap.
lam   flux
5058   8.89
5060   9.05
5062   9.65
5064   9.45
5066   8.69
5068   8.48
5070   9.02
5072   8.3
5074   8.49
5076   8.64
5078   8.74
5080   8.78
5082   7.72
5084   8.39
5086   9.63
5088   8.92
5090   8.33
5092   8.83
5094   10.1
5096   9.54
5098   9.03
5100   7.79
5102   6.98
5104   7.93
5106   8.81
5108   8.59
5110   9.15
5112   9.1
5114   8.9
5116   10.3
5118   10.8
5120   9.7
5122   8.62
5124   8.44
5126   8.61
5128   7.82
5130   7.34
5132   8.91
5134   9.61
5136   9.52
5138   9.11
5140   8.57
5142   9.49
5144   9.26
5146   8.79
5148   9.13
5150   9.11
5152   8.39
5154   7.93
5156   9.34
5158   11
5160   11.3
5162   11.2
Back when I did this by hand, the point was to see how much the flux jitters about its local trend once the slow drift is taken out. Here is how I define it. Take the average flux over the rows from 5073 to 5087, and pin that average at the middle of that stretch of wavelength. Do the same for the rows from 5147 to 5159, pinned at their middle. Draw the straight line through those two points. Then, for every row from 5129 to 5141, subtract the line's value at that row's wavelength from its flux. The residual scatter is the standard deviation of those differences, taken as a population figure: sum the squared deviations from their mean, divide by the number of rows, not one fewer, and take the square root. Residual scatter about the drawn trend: 0.75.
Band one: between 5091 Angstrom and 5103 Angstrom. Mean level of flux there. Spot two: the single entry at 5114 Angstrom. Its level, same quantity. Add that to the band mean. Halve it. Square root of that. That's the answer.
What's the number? 2.97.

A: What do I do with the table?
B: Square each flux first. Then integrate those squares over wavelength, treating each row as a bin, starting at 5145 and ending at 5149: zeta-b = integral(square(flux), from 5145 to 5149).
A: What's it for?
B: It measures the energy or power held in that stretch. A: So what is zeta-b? 321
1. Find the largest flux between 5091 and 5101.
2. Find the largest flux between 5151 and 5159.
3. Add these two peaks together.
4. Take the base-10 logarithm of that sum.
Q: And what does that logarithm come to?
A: 1.32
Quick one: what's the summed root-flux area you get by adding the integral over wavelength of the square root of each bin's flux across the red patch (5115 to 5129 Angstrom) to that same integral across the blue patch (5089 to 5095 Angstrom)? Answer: 60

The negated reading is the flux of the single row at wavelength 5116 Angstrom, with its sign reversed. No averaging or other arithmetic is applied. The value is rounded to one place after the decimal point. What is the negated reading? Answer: -10.3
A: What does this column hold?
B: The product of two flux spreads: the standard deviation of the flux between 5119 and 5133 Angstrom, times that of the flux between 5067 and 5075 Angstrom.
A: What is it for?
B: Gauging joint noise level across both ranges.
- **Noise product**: 0.2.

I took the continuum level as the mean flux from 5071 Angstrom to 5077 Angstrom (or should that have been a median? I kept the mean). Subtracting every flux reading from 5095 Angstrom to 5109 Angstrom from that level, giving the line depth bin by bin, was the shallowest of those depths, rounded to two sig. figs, -1.1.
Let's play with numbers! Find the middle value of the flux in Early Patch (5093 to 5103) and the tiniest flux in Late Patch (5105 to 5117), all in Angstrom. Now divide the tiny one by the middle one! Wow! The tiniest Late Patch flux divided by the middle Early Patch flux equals 0.95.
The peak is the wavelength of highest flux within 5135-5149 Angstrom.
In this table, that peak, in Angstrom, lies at 5136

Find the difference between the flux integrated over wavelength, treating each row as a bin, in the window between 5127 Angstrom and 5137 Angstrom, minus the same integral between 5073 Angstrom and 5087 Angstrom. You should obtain -34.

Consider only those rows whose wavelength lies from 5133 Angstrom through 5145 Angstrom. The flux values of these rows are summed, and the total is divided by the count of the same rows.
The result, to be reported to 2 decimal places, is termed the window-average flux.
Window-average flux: 9.26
